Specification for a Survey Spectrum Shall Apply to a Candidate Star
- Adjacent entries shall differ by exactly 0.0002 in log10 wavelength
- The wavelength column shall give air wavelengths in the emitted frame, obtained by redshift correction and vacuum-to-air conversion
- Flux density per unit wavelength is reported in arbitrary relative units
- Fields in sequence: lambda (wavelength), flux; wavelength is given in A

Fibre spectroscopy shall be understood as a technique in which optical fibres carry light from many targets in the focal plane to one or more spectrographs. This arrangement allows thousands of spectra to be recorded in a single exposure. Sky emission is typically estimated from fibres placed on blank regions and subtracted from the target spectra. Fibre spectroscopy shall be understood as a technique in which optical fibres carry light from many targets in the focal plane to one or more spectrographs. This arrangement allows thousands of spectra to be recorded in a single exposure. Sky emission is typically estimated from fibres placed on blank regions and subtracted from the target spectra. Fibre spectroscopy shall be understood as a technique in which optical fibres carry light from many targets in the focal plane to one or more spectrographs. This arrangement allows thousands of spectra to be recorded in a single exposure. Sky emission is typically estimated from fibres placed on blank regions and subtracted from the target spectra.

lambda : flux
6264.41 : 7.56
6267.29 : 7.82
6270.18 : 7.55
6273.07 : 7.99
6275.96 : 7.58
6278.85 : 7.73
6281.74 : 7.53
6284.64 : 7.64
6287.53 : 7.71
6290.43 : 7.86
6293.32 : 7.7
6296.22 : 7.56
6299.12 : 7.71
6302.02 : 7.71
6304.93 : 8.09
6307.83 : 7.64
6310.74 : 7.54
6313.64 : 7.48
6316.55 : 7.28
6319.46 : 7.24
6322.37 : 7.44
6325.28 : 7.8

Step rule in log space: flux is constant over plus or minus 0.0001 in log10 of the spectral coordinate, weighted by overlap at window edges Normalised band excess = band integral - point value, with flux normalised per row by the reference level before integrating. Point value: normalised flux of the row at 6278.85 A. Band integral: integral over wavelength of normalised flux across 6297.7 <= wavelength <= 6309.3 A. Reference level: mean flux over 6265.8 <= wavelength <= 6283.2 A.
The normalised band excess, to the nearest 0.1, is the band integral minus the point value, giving 10.7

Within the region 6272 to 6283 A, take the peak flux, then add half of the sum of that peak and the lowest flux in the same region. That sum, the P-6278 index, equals 15.75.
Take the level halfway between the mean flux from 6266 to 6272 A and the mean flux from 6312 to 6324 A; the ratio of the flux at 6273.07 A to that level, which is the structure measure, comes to 1.06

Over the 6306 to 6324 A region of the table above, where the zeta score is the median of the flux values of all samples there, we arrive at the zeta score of 7.46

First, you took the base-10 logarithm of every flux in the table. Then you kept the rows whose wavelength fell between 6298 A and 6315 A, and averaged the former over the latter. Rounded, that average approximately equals 0.886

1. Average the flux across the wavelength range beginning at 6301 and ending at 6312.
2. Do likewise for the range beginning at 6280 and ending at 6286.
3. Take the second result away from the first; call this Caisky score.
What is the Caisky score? 0.16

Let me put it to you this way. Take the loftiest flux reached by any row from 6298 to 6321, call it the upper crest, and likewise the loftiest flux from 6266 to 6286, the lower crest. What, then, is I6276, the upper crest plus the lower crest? 16.1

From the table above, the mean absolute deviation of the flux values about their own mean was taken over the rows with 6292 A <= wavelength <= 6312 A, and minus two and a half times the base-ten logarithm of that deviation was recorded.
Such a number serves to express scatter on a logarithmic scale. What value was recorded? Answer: 2.39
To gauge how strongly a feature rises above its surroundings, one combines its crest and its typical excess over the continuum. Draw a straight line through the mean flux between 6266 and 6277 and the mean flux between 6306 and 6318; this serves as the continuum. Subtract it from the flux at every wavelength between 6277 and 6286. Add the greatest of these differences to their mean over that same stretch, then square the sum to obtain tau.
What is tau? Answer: 0.00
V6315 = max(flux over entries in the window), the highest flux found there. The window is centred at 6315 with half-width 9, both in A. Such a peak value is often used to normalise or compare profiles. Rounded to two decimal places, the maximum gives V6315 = 7.64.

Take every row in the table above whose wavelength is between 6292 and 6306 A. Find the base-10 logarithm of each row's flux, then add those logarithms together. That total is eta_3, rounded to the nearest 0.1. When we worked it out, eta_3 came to 4.4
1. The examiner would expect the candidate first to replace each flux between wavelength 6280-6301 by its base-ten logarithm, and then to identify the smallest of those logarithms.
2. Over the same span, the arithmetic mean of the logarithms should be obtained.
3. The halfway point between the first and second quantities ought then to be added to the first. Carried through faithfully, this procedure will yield 1.76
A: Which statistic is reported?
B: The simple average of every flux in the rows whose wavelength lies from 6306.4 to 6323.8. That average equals 7.44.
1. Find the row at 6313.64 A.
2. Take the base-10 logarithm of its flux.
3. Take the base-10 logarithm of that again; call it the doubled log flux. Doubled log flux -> -0.059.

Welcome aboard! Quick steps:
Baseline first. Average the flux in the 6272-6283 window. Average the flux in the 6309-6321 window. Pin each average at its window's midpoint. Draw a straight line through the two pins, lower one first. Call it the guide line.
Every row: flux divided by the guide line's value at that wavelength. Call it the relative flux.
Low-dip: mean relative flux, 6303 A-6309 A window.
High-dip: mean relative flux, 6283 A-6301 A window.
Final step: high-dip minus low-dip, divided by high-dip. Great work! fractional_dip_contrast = -0.04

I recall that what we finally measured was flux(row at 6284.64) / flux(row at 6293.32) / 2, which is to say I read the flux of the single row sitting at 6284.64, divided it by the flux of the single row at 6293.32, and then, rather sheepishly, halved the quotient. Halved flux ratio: 0.50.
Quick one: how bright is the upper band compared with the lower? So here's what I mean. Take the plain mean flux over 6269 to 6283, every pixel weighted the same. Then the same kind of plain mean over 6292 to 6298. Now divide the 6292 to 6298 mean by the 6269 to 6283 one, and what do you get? 0.994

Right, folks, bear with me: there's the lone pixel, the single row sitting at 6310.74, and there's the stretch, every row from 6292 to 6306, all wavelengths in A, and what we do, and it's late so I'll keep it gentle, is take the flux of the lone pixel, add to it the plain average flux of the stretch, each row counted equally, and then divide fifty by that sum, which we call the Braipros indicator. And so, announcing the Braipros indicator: 3.27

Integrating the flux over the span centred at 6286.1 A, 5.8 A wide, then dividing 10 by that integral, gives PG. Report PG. 0.225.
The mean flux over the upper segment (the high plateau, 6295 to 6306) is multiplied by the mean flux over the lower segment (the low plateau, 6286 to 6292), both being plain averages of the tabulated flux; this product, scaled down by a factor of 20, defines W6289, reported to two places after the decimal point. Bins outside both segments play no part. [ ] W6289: 3.02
